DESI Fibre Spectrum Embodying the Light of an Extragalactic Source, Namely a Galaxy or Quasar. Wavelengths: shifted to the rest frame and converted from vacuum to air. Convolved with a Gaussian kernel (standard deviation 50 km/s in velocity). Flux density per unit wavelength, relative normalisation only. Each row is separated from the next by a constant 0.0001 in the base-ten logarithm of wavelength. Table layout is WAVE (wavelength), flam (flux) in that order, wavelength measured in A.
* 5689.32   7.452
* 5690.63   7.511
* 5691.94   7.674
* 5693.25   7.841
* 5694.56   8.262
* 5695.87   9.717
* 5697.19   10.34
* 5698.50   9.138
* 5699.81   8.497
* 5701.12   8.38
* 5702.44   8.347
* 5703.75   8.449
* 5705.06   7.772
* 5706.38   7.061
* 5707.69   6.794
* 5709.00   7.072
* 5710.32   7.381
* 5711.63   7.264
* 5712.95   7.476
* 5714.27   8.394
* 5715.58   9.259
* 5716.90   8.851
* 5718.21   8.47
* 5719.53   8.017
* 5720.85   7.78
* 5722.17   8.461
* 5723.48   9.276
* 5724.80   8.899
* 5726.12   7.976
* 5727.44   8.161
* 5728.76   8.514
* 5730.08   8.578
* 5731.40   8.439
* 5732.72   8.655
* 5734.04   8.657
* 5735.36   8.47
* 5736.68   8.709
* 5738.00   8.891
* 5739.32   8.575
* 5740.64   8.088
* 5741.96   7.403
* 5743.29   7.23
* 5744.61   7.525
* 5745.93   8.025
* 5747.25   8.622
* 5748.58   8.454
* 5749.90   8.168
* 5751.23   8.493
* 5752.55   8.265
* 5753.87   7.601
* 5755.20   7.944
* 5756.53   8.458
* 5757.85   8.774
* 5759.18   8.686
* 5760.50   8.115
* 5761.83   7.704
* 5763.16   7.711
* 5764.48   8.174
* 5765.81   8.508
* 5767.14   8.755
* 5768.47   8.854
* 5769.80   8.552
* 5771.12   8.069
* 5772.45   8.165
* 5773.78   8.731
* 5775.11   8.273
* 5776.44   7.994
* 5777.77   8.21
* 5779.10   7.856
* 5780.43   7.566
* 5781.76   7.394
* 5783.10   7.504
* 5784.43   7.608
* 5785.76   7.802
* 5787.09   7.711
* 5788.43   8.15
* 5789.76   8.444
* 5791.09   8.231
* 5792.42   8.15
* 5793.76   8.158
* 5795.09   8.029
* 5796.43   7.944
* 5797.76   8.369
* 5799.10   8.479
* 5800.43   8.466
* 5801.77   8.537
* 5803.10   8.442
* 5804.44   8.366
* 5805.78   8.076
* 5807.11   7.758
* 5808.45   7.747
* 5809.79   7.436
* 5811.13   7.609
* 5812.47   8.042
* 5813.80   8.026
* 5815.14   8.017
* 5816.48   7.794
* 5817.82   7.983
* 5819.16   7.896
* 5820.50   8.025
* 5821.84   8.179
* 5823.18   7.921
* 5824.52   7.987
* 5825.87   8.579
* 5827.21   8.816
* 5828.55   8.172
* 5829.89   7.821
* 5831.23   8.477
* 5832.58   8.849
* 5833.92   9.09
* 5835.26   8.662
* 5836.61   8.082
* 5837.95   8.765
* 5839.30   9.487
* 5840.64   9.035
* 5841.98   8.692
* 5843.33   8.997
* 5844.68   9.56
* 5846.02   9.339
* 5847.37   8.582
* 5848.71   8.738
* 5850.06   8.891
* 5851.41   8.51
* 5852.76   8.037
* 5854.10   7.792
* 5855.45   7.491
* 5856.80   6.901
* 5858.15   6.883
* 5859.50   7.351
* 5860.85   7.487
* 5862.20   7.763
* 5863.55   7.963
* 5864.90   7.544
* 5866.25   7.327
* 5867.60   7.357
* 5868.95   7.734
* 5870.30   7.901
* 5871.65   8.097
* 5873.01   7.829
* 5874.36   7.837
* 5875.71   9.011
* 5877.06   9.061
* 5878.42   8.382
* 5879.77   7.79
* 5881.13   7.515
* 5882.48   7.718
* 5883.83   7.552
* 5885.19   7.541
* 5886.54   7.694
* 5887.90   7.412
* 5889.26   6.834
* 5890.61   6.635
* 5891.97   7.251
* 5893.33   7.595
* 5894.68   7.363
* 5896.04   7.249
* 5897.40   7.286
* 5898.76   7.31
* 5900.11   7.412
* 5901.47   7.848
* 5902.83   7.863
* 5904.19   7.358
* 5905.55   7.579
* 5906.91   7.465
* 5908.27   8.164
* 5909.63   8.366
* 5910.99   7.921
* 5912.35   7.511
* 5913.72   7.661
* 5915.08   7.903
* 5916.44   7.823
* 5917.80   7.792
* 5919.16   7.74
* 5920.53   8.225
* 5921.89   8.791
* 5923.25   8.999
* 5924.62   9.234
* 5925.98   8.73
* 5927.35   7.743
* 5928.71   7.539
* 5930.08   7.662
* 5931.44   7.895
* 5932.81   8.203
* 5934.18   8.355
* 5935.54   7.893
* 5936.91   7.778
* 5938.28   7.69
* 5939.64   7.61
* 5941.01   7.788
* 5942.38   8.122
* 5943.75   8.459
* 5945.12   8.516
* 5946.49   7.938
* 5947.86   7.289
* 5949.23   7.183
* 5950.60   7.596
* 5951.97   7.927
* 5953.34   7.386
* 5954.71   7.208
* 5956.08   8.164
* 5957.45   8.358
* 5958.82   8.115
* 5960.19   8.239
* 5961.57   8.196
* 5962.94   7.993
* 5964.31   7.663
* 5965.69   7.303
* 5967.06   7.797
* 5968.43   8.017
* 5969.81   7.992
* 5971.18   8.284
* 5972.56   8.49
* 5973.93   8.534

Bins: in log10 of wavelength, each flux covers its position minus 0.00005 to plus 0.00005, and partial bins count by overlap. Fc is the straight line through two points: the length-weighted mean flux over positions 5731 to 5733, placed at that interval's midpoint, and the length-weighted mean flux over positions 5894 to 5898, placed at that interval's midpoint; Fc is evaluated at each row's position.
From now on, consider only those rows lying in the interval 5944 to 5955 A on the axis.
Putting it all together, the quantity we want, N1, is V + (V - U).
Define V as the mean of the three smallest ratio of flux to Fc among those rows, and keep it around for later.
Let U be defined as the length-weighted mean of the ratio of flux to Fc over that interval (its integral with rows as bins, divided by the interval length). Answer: 0.98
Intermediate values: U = 1.11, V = 1.05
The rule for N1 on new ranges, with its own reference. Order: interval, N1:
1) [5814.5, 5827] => 0.97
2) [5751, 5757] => 0.93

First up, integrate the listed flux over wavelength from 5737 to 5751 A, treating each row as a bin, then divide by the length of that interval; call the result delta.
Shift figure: 8.1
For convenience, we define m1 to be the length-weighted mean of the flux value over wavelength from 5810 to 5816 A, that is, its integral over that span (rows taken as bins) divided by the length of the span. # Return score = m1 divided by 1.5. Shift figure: 5.26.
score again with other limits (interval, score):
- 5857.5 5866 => 4.99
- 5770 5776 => 5.55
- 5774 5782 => 5.30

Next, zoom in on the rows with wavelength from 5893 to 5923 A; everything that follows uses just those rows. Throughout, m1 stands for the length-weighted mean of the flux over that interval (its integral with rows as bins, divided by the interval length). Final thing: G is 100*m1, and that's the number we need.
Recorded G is 776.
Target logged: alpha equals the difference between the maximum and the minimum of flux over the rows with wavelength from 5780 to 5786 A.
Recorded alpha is 0.41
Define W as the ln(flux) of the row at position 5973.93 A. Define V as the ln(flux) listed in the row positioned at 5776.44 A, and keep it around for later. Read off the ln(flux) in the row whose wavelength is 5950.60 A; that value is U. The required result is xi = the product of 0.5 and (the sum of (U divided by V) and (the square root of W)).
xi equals 1.22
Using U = 2.03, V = 2.08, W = 2.14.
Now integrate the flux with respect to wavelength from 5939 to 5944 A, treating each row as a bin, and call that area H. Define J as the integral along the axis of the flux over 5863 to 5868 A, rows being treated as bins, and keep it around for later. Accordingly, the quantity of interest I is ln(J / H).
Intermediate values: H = 39.7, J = 37.8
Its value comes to -0.05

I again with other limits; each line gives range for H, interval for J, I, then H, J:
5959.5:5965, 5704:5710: -0.01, 44.1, 43.6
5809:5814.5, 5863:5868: -0.13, 42.8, 37.8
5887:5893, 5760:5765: -0.07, 42.5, 39.6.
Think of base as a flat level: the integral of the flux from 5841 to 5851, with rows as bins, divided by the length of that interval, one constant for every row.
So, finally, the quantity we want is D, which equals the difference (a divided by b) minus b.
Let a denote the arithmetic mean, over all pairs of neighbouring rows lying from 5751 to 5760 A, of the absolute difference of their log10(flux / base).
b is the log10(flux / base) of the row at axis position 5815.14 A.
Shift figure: -0.35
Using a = 0.019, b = -0.048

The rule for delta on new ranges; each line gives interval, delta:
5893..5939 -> 7.9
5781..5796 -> 7.9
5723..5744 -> 8.4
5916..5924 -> 8.2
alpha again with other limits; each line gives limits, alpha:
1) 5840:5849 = 0.98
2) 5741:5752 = 1.39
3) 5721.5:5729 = 1.30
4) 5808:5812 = 0.31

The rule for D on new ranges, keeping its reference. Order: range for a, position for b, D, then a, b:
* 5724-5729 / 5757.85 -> -2.77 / 0.025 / -0.009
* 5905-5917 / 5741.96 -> -0.11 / 0.016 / -0.083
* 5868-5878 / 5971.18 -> -0.45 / 0.016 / -0.034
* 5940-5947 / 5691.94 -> -0.19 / 0.017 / -0.067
